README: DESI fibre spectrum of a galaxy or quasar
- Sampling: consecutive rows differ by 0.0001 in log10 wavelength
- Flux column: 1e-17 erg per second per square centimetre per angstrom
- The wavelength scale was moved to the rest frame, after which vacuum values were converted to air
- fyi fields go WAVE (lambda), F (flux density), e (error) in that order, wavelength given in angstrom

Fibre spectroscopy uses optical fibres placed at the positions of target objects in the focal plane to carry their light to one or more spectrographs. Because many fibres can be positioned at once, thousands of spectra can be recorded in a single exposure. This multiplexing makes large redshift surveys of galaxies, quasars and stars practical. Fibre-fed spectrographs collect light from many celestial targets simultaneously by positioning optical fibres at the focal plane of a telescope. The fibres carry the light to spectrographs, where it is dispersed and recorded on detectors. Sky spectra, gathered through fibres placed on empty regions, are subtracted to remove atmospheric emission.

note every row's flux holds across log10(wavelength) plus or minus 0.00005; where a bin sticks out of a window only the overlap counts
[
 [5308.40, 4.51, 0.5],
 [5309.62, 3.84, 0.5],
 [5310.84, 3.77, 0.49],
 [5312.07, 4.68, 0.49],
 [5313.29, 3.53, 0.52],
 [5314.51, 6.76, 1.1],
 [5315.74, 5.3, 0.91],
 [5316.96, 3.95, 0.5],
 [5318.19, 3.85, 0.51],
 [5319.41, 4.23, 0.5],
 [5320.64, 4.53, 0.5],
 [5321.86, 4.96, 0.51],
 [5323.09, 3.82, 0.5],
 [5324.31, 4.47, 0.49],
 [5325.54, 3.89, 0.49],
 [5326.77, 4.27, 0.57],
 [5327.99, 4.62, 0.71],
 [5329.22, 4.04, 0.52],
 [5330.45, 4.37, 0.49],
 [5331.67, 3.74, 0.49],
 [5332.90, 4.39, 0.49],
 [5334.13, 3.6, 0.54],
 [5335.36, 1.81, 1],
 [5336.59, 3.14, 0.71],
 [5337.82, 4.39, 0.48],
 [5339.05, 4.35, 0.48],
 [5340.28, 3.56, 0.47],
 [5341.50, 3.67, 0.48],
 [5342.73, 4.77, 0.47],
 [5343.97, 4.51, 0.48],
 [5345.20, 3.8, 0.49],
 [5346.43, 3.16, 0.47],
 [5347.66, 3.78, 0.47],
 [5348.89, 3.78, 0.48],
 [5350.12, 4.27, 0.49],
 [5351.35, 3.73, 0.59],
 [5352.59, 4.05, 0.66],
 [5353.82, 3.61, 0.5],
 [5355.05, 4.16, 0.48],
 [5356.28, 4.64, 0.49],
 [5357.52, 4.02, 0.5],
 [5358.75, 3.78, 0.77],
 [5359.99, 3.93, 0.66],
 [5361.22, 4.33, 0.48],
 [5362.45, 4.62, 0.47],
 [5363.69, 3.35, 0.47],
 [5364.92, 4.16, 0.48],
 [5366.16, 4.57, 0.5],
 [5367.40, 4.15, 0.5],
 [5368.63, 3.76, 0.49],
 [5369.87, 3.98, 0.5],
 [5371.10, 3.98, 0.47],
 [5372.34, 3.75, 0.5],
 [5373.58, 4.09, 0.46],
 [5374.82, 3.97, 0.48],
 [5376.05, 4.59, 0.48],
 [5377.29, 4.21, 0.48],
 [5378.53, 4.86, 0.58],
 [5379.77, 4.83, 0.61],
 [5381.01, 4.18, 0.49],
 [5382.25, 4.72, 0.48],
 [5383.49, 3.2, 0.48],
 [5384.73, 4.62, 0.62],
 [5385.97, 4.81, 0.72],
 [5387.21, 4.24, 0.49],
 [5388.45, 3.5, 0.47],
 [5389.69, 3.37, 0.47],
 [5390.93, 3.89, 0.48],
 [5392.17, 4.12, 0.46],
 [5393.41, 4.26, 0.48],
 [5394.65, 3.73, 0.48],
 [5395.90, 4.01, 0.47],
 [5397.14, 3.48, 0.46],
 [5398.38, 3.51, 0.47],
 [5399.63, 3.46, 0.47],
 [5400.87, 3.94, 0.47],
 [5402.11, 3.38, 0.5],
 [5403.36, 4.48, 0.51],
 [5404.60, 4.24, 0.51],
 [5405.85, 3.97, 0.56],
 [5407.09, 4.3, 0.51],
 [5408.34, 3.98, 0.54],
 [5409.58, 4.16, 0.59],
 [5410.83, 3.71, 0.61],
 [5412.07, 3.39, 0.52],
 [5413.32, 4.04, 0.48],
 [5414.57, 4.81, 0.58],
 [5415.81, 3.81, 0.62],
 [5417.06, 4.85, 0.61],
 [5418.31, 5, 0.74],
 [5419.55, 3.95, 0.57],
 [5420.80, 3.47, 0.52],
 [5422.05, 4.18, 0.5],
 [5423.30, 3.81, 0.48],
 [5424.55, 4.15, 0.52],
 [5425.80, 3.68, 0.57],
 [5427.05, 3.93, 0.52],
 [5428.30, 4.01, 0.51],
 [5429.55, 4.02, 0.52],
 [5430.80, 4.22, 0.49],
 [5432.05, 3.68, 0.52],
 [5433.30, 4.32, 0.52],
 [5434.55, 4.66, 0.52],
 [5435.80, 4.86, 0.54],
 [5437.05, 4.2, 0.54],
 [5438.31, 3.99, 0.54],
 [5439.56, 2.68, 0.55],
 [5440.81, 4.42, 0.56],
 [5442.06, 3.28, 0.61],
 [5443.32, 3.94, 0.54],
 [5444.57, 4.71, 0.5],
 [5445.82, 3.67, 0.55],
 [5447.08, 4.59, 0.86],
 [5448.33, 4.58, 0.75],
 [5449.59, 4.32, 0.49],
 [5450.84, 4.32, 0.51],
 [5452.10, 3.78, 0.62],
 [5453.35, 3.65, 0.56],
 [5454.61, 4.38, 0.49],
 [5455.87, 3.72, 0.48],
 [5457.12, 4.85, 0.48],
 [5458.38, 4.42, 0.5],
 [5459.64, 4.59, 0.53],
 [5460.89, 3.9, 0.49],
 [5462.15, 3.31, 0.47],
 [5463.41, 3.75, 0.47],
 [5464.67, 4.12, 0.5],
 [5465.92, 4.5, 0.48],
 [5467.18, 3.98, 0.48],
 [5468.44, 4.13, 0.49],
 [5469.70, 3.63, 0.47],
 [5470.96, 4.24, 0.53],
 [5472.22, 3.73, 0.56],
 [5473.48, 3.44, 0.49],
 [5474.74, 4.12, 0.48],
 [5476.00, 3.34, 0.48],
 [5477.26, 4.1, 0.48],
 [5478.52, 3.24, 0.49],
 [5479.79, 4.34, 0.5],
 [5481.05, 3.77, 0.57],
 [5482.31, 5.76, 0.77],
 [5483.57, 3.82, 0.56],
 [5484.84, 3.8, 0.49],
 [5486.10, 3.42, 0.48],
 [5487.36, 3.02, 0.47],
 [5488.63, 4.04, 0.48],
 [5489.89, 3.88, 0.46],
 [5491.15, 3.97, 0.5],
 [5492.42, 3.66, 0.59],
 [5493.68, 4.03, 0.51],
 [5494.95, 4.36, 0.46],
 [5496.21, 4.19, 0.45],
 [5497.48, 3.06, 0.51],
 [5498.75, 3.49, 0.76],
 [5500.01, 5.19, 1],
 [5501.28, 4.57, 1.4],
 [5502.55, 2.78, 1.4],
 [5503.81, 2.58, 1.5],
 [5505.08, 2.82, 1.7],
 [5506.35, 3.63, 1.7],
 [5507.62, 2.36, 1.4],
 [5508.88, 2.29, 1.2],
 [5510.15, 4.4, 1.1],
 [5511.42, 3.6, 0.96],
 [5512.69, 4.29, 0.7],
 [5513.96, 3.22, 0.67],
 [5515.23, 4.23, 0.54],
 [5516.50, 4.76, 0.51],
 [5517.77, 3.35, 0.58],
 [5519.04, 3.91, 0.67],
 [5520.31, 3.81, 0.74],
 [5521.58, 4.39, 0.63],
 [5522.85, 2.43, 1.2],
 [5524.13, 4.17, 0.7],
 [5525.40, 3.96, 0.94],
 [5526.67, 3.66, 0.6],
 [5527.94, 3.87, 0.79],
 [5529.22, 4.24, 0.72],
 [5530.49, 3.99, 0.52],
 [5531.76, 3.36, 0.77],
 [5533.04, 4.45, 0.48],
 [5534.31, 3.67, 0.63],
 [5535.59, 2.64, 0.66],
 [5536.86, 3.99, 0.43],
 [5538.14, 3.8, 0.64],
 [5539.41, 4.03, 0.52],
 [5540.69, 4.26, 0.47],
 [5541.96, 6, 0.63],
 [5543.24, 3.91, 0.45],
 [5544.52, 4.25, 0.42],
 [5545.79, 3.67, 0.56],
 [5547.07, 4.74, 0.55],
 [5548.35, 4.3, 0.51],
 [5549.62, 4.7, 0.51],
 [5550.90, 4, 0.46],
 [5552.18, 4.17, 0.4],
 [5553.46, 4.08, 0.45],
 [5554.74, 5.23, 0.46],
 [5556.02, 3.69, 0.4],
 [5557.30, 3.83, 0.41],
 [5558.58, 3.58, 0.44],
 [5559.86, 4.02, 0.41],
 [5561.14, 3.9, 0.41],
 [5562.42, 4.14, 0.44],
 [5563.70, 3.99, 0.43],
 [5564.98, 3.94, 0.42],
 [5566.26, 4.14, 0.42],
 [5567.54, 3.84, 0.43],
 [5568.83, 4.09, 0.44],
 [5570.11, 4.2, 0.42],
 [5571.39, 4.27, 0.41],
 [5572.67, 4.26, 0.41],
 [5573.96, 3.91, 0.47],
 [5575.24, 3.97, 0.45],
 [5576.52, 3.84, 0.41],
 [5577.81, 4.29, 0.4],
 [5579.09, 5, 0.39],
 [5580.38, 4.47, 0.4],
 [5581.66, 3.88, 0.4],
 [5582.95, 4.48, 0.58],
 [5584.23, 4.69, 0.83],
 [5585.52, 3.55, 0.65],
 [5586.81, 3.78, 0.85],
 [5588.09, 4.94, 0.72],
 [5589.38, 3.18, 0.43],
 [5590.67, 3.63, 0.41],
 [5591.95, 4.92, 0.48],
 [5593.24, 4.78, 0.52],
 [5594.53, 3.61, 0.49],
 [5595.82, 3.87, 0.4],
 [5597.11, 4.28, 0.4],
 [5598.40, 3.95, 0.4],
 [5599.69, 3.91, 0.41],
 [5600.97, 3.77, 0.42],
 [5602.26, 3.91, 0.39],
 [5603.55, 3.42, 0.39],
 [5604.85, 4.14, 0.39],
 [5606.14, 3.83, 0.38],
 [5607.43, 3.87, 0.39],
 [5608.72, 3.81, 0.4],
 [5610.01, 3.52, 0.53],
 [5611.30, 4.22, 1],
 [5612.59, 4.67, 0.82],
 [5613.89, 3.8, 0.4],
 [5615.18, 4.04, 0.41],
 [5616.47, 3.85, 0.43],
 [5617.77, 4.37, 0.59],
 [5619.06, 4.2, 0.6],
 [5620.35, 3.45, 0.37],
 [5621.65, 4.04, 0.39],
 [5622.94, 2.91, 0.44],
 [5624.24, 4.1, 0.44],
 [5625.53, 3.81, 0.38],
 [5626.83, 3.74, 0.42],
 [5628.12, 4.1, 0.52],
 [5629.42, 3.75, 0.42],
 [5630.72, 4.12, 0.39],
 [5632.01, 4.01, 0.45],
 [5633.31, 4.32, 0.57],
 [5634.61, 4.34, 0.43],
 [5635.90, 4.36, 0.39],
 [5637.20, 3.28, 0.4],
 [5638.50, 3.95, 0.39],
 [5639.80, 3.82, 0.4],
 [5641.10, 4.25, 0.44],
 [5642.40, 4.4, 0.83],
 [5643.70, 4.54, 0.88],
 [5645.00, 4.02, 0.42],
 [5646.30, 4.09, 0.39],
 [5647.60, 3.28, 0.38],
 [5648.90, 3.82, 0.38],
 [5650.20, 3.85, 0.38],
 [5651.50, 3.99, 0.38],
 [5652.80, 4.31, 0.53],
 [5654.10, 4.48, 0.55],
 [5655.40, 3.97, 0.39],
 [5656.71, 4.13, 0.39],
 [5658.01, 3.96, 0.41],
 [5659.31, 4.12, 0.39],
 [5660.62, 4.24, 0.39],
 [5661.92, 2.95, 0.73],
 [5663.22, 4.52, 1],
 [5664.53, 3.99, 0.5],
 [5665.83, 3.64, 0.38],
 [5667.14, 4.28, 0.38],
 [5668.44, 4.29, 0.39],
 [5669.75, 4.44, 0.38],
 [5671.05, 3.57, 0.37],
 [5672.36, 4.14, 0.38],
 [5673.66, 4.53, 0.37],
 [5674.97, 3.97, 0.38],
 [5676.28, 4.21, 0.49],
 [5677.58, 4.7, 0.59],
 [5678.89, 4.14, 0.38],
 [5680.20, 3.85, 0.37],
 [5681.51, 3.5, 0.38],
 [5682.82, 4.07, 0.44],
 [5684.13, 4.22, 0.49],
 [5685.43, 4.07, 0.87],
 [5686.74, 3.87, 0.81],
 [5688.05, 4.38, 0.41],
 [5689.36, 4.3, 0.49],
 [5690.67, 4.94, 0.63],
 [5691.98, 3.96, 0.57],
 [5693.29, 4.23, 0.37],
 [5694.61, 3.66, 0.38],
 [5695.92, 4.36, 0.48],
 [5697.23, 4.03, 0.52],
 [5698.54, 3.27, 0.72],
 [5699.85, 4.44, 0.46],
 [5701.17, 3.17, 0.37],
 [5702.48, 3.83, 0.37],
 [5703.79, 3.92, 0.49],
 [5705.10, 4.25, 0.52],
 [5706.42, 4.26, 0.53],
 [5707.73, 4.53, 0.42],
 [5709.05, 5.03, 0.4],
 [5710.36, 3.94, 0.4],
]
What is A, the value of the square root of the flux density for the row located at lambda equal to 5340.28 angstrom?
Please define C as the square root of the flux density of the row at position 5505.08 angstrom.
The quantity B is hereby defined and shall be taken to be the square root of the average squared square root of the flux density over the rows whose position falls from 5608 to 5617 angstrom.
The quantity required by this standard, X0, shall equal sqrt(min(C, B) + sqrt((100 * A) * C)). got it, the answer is 4.41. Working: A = 1.89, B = 2.00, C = 1.68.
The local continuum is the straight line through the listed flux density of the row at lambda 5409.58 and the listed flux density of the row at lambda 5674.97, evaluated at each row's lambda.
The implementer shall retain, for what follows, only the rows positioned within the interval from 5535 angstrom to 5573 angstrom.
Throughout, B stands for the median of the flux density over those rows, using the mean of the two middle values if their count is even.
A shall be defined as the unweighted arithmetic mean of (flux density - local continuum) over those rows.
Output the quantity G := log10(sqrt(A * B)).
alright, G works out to -0.29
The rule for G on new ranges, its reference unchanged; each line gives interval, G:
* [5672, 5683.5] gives -0.10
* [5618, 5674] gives -0.66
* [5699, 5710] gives 0.00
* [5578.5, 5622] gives -0.46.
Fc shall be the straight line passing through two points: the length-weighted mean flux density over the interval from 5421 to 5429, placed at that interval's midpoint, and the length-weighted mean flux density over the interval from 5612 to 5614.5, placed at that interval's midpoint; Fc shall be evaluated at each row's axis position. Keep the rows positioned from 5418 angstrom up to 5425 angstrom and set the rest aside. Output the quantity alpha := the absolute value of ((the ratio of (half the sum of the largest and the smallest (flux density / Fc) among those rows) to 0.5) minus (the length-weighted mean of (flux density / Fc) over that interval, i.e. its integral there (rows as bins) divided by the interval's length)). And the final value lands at 1.13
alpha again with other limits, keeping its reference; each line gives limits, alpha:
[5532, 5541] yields 0.80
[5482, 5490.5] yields 1.22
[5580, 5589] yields 1.02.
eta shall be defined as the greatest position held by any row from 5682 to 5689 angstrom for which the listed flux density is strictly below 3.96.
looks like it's 5686.74 angstrom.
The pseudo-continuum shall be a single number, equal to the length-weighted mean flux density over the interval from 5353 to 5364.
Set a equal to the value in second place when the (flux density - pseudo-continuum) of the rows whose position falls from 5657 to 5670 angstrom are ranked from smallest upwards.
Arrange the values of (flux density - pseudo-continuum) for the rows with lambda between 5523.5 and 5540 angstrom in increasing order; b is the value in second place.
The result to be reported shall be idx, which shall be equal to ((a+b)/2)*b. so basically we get 0.40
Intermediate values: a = -0.43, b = -0.71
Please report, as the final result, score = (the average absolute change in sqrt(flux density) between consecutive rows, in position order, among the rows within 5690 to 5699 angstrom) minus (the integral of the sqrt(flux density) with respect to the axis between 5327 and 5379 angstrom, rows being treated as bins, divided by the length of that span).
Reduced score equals -1.846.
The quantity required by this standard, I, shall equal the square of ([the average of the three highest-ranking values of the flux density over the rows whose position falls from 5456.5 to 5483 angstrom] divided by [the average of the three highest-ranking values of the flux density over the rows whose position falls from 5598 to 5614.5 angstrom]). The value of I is 1.4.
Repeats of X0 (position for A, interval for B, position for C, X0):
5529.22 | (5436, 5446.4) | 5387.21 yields 4.75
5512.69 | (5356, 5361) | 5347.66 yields 4.69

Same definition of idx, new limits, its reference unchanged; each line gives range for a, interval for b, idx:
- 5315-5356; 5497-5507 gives 1.43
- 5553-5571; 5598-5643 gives 0.46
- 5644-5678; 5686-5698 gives 0.10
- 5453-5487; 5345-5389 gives 0.71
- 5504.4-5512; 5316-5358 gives 1.23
